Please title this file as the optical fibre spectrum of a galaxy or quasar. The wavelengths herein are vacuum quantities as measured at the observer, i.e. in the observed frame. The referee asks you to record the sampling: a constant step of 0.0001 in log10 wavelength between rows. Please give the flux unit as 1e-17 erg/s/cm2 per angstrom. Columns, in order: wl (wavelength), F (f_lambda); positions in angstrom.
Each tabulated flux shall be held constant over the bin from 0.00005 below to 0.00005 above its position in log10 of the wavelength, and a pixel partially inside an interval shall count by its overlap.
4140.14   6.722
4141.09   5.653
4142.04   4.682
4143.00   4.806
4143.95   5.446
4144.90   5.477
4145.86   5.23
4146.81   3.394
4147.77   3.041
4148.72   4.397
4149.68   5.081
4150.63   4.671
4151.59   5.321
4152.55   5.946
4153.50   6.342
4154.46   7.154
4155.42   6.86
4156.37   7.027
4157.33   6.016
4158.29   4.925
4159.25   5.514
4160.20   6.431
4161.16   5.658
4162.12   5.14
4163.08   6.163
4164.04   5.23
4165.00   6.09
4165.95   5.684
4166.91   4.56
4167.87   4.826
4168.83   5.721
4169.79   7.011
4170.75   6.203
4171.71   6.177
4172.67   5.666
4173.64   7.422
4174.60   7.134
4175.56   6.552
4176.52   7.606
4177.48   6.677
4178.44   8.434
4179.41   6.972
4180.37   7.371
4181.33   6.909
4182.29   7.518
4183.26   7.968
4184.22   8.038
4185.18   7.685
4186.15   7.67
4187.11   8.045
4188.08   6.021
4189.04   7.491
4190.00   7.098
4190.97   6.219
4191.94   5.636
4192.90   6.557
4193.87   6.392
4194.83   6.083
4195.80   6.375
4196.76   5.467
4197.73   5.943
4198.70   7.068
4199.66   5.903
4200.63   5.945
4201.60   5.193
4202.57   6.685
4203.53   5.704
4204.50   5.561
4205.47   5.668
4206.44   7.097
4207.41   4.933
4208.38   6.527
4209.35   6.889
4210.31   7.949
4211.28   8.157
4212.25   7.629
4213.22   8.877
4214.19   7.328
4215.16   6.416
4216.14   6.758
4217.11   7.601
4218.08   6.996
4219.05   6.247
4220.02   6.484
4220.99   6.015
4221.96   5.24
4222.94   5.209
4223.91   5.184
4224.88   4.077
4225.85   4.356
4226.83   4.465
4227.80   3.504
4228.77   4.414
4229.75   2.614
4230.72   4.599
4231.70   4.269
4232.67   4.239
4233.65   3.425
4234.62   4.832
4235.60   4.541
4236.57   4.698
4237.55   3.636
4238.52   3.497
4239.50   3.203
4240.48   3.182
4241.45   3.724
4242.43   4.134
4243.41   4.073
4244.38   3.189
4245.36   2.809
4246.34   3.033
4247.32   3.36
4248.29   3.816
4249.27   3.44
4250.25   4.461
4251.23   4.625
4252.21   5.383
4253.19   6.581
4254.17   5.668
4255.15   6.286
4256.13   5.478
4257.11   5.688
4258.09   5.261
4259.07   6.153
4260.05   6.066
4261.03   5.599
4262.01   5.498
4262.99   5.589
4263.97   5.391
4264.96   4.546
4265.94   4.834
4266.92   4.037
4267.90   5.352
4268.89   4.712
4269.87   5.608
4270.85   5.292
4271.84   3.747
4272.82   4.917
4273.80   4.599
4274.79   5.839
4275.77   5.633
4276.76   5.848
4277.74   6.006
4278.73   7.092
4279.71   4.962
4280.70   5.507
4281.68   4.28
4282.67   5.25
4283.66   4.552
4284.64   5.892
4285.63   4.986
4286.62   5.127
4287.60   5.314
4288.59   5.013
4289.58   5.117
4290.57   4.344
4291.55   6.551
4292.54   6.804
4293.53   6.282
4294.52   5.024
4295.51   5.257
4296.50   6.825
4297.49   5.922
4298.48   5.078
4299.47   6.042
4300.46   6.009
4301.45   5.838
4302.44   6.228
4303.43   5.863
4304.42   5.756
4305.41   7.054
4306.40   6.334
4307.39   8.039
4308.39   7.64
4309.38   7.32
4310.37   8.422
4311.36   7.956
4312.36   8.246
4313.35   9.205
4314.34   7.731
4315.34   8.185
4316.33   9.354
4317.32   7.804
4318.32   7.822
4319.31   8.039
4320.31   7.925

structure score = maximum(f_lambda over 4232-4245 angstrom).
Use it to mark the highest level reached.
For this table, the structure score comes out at 4.832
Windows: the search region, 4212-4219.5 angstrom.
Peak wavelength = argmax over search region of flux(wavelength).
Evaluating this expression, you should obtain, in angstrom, 4213.22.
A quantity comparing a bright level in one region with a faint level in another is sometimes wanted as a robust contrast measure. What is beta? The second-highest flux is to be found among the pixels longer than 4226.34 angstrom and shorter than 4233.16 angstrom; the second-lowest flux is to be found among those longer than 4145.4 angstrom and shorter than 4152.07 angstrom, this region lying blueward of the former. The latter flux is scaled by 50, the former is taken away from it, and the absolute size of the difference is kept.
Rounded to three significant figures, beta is 165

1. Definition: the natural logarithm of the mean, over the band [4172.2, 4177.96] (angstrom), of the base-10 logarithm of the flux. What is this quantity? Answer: -0.18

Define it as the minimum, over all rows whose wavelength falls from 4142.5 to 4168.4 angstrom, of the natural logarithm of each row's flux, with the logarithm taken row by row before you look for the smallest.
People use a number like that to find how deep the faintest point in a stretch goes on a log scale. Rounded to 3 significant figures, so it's 1.11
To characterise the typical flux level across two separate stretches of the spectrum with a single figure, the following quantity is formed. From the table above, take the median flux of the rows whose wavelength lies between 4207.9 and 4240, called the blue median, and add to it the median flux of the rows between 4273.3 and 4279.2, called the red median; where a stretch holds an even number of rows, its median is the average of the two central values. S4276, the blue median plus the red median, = 11.0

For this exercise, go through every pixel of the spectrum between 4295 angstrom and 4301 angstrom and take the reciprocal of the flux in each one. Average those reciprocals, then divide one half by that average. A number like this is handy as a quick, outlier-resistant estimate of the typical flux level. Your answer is 2.90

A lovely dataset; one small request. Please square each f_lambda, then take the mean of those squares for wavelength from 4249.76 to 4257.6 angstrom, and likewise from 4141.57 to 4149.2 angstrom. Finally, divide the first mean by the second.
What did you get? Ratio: 1.4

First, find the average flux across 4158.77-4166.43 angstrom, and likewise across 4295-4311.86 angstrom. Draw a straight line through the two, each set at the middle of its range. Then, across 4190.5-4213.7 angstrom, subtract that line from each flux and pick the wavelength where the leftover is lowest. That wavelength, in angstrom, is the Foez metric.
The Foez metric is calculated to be 4207.41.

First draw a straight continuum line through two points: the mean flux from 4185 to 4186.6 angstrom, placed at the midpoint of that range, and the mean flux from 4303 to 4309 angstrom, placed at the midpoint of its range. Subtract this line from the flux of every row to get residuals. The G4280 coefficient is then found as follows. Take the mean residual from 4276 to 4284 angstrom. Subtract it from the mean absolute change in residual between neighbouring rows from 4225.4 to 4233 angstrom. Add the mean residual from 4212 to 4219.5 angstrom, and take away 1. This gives 1.2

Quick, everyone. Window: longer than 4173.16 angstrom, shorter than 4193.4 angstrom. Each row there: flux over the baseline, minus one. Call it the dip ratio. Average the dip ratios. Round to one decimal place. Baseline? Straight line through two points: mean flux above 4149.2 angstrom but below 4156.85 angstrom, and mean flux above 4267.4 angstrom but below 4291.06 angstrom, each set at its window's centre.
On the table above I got 0.2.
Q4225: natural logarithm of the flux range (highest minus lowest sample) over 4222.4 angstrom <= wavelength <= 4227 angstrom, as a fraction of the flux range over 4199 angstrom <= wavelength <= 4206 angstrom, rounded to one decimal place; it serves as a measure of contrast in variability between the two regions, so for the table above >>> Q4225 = -0.3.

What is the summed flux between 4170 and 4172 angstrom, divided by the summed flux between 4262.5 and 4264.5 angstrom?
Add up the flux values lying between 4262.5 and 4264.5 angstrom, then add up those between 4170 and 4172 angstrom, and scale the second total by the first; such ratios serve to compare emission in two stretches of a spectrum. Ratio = 1.13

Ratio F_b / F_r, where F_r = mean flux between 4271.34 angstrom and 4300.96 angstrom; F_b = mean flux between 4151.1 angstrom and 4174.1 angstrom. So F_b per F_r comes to 1.1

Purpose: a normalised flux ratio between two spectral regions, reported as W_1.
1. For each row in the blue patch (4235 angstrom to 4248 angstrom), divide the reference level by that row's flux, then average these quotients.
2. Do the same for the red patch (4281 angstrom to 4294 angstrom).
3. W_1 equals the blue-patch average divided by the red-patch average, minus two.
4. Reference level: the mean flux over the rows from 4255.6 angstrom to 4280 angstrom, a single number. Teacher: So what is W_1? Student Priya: -0.52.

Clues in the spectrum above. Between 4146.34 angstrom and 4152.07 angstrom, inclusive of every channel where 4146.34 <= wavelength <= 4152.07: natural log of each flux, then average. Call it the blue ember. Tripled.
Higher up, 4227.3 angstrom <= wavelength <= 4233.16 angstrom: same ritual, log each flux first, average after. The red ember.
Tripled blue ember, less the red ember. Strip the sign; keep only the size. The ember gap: 2.97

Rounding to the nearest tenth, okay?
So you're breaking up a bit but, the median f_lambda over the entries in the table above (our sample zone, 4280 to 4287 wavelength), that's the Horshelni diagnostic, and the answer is 5.1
